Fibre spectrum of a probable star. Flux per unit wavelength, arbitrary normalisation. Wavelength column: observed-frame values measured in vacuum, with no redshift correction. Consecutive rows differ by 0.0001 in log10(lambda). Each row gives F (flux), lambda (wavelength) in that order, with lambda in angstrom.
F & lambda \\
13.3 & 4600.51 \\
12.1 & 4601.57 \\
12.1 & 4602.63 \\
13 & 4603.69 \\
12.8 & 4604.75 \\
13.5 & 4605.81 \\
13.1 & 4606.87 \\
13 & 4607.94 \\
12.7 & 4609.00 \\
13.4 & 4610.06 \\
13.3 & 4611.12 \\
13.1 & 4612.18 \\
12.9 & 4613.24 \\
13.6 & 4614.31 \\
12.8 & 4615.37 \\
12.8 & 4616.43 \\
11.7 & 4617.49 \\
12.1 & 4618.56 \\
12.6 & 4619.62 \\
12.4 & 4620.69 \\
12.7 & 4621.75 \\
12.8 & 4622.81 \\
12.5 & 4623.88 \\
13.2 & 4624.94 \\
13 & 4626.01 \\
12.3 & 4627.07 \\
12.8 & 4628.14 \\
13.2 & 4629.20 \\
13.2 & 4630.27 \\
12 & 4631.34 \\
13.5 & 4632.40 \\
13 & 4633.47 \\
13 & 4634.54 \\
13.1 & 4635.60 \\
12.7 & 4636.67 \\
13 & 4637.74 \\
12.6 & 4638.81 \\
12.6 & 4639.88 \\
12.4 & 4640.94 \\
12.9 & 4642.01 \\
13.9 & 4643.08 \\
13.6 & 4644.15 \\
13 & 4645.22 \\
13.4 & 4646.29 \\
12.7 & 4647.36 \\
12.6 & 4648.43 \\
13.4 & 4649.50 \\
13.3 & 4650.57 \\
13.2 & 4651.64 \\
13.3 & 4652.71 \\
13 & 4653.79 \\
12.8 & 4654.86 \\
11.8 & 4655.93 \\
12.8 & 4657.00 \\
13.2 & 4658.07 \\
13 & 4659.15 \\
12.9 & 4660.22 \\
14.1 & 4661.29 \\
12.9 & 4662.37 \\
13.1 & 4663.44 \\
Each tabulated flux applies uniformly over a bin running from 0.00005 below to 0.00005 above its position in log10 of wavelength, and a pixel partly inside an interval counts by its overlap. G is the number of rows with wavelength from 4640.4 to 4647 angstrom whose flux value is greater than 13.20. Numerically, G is 3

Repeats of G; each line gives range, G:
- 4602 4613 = 3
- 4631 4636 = 1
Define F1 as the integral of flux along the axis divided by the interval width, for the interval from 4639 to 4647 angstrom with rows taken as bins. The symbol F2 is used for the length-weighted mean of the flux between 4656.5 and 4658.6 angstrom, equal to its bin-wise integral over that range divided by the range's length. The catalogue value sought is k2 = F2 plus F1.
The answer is 26.1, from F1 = 13.1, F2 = 13.02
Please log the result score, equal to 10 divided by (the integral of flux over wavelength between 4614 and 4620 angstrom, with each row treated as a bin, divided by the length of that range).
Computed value 0.795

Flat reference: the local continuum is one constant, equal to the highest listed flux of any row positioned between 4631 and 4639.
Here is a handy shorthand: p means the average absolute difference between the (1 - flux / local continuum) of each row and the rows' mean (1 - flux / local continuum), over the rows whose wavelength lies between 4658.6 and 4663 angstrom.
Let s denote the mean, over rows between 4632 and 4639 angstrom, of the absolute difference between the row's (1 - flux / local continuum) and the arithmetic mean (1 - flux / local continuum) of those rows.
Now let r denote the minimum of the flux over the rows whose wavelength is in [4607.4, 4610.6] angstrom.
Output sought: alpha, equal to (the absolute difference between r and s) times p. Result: 0.41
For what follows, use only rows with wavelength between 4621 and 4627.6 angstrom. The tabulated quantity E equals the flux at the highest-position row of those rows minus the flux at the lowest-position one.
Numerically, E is -0.40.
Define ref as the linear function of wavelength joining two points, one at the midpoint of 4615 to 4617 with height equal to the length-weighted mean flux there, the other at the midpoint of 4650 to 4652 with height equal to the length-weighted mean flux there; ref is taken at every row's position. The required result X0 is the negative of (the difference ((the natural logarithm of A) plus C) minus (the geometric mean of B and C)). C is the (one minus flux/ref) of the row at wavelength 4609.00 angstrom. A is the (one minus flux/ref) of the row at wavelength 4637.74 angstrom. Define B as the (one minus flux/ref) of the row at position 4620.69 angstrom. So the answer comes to 4.9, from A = 0.01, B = 0.04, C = 0.00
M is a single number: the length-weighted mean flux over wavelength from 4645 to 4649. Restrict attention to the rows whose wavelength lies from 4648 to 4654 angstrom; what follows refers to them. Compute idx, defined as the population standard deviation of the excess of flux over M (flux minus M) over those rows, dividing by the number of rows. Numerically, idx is 0.27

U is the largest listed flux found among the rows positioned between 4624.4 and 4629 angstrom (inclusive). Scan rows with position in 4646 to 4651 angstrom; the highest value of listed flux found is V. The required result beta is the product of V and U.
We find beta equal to 177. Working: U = 13.2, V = 13.4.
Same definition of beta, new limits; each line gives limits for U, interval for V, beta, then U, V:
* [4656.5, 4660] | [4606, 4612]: 177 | 13.2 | 13.4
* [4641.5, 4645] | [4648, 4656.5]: 186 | 13.9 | 13.4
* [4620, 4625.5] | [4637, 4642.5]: 172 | 13.2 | 13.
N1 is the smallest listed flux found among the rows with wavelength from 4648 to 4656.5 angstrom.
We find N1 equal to 11.8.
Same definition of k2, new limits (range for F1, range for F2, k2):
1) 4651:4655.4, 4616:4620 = 25.3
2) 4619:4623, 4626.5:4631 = 25.5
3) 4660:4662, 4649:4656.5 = 26.5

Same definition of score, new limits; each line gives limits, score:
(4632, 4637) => 0.766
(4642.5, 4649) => 0.758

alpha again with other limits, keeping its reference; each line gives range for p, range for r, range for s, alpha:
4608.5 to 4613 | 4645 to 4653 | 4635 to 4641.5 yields 0.21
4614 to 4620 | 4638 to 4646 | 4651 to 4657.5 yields 0.43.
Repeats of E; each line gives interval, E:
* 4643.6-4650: -0.20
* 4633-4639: -0.40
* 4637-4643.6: 0.90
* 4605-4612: -0.20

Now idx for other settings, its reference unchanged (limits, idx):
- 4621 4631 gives 0.31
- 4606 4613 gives 0.22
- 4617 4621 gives 0.34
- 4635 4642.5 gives 0.23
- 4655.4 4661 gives 0.49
